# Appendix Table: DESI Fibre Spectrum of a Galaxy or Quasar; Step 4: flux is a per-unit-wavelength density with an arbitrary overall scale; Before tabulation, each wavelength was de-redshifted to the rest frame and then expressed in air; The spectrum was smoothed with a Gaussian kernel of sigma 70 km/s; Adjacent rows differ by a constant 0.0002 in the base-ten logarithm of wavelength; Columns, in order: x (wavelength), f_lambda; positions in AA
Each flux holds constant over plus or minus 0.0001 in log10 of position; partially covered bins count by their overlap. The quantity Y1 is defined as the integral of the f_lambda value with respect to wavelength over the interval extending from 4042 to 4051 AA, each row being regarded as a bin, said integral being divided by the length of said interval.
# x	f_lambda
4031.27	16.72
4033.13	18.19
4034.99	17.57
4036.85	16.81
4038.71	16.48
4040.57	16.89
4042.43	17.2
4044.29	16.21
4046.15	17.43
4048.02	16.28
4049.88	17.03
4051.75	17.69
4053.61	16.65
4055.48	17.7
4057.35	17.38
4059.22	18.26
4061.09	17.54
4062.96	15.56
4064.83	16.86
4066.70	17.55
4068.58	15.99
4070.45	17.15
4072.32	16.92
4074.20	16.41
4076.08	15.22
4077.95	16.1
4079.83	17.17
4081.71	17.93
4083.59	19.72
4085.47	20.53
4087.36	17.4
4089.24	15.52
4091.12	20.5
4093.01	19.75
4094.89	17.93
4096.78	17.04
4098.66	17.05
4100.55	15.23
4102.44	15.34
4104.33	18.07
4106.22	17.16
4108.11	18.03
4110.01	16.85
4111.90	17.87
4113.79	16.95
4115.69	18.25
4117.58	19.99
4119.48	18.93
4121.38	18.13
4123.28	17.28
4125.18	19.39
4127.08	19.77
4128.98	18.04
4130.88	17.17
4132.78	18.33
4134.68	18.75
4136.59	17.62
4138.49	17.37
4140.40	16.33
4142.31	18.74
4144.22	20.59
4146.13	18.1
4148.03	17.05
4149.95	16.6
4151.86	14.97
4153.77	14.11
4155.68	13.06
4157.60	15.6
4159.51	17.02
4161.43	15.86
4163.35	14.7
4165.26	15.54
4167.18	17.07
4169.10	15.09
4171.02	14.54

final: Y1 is 16.8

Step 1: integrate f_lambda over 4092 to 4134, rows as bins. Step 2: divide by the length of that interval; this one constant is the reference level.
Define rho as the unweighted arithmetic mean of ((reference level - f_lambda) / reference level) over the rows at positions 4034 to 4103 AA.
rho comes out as 0.037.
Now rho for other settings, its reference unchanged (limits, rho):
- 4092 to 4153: 0.005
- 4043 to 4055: 0.055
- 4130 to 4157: 0.045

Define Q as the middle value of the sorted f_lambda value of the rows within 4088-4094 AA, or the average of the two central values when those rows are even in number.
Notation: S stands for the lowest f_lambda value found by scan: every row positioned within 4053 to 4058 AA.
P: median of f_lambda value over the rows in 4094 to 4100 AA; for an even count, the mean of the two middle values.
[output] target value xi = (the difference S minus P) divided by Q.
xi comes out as -0.02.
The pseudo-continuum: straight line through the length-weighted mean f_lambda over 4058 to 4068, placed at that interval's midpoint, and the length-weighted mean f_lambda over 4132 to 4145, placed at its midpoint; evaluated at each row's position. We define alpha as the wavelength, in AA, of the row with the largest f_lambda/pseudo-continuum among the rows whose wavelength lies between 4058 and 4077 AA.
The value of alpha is 4059.22 AA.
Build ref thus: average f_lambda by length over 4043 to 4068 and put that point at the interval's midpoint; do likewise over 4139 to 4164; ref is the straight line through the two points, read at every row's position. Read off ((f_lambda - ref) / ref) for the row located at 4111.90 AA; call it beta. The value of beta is 0.07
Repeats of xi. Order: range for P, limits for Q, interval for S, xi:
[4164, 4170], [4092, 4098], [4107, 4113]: 0.07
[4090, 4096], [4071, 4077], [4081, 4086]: -0.11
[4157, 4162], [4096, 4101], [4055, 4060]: 0.09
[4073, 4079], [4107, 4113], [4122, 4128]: 0.07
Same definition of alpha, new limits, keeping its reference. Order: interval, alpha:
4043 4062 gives 4059.22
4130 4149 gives 4144.22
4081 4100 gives 4085.47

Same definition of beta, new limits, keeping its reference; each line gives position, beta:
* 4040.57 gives -0.02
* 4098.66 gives 0.02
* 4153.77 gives -0.14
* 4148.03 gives 0.04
